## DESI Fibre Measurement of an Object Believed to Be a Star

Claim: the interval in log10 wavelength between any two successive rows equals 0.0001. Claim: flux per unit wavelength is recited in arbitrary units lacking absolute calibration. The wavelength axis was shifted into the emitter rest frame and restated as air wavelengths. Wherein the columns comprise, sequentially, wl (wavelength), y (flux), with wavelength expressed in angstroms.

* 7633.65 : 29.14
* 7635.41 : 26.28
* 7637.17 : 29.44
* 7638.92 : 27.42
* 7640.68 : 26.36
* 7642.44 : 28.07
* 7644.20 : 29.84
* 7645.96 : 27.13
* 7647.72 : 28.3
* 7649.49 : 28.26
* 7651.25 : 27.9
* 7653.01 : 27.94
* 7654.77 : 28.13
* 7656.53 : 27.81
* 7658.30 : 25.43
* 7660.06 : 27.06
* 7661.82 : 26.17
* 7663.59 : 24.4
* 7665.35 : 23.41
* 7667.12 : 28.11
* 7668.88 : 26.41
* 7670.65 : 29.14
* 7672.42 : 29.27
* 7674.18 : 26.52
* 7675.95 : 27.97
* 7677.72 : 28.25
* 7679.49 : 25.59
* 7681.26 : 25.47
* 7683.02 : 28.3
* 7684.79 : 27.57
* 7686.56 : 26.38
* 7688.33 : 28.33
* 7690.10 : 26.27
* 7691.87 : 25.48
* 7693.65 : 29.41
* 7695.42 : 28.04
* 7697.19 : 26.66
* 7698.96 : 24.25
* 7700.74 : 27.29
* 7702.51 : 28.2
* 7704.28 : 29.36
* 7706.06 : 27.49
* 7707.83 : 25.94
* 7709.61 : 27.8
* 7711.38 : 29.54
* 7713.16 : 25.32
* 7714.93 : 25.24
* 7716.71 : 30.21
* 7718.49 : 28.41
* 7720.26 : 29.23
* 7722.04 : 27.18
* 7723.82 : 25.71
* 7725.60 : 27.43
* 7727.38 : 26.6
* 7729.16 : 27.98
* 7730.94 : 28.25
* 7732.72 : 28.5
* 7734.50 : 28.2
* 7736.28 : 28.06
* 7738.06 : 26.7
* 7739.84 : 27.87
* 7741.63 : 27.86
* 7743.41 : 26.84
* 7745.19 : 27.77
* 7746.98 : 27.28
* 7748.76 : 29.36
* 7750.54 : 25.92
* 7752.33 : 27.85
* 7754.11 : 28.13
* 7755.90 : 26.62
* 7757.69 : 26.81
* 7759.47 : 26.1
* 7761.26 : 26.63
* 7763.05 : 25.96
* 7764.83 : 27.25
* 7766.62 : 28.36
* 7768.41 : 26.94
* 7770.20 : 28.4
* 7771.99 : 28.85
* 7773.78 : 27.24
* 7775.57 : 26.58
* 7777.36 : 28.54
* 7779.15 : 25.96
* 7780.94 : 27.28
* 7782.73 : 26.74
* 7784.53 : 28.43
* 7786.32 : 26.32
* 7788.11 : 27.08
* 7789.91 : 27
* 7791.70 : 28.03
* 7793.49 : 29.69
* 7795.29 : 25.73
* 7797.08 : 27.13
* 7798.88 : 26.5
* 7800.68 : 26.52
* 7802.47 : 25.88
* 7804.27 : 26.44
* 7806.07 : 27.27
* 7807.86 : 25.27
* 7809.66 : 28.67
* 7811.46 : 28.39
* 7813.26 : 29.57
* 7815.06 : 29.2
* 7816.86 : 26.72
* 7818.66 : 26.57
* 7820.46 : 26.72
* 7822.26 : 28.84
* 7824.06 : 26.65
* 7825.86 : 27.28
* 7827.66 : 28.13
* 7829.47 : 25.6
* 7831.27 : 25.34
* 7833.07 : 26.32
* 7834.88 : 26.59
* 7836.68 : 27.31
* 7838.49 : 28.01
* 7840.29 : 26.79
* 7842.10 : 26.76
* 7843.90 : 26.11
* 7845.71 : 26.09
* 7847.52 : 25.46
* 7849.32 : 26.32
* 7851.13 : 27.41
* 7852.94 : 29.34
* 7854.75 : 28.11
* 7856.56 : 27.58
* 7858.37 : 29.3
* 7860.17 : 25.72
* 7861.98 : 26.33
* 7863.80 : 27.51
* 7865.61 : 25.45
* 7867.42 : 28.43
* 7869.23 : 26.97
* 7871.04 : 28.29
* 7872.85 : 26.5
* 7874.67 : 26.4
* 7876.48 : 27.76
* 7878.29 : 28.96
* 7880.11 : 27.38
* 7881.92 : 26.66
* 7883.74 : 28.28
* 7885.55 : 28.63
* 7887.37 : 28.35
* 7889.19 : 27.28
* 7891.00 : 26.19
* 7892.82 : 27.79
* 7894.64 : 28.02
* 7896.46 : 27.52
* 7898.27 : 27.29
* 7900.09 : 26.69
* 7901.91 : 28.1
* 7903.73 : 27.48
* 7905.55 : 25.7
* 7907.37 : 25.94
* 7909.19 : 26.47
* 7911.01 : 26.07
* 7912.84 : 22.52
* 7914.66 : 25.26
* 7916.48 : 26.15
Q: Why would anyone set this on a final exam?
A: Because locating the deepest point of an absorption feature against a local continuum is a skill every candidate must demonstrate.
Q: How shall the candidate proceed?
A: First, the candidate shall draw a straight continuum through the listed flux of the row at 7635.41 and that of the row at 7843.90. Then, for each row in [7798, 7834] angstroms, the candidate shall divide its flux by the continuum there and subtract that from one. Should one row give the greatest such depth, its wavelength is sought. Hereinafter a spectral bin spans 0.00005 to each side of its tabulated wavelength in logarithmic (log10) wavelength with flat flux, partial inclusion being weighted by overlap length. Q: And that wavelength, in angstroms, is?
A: 7807.86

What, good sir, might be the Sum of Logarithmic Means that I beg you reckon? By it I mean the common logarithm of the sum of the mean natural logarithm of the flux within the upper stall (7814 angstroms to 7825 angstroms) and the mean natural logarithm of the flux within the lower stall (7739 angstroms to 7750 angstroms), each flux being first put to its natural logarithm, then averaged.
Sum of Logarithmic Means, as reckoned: 0.8220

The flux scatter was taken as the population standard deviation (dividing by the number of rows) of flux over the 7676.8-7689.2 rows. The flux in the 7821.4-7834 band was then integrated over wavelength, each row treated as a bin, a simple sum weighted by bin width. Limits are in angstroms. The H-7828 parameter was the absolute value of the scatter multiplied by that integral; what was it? 404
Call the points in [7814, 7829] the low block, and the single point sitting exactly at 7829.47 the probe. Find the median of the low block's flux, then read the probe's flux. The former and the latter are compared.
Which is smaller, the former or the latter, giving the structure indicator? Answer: 25.6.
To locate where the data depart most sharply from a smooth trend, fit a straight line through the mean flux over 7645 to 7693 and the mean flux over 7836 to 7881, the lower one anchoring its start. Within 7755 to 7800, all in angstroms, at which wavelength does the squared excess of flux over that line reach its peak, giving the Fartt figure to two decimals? 7793.49 angstroms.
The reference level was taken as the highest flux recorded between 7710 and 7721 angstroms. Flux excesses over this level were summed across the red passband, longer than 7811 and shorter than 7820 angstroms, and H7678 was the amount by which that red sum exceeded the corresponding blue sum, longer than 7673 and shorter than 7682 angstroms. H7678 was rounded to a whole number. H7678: 7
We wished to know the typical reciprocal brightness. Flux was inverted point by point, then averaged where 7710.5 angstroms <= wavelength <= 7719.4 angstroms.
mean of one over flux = 0.0363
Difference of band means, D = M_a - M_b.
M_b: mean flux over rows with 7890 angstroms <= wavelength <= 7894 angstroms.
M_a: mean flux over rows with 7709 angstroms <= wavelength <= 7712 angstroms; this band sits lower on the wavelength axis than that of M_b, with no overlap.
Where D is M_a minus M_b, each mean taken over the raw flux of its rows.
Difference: 2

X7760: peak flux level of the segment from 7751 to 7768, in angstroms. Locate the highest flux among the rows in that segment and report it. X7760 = 28.36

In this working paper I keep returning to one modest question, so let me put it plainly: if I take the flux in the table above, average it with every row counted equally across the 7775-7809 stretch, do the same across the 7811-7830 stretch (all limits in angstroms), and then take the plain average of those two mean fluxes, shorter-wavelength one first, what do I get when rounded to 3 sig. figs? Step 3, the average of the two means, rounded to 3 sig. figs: 27.3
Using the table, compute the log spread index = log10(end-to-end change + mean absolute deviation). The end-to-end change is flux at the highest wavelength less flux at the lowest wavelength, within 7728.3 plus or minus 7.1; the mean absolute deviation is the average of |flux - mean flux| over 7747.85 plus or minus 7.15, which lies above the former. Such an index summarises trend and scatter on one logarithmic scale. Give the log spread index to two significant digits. 0.24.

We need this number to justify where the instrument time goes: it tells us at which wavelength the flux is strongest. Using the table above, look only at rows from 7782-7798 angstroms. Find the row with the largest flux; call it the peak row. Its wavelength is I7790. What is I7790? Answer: 7793.49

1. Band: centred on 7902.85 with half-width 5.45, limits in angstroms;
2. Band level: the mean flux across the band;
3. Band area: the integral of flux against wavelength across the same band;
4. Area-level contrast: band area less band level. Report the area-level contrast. 266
